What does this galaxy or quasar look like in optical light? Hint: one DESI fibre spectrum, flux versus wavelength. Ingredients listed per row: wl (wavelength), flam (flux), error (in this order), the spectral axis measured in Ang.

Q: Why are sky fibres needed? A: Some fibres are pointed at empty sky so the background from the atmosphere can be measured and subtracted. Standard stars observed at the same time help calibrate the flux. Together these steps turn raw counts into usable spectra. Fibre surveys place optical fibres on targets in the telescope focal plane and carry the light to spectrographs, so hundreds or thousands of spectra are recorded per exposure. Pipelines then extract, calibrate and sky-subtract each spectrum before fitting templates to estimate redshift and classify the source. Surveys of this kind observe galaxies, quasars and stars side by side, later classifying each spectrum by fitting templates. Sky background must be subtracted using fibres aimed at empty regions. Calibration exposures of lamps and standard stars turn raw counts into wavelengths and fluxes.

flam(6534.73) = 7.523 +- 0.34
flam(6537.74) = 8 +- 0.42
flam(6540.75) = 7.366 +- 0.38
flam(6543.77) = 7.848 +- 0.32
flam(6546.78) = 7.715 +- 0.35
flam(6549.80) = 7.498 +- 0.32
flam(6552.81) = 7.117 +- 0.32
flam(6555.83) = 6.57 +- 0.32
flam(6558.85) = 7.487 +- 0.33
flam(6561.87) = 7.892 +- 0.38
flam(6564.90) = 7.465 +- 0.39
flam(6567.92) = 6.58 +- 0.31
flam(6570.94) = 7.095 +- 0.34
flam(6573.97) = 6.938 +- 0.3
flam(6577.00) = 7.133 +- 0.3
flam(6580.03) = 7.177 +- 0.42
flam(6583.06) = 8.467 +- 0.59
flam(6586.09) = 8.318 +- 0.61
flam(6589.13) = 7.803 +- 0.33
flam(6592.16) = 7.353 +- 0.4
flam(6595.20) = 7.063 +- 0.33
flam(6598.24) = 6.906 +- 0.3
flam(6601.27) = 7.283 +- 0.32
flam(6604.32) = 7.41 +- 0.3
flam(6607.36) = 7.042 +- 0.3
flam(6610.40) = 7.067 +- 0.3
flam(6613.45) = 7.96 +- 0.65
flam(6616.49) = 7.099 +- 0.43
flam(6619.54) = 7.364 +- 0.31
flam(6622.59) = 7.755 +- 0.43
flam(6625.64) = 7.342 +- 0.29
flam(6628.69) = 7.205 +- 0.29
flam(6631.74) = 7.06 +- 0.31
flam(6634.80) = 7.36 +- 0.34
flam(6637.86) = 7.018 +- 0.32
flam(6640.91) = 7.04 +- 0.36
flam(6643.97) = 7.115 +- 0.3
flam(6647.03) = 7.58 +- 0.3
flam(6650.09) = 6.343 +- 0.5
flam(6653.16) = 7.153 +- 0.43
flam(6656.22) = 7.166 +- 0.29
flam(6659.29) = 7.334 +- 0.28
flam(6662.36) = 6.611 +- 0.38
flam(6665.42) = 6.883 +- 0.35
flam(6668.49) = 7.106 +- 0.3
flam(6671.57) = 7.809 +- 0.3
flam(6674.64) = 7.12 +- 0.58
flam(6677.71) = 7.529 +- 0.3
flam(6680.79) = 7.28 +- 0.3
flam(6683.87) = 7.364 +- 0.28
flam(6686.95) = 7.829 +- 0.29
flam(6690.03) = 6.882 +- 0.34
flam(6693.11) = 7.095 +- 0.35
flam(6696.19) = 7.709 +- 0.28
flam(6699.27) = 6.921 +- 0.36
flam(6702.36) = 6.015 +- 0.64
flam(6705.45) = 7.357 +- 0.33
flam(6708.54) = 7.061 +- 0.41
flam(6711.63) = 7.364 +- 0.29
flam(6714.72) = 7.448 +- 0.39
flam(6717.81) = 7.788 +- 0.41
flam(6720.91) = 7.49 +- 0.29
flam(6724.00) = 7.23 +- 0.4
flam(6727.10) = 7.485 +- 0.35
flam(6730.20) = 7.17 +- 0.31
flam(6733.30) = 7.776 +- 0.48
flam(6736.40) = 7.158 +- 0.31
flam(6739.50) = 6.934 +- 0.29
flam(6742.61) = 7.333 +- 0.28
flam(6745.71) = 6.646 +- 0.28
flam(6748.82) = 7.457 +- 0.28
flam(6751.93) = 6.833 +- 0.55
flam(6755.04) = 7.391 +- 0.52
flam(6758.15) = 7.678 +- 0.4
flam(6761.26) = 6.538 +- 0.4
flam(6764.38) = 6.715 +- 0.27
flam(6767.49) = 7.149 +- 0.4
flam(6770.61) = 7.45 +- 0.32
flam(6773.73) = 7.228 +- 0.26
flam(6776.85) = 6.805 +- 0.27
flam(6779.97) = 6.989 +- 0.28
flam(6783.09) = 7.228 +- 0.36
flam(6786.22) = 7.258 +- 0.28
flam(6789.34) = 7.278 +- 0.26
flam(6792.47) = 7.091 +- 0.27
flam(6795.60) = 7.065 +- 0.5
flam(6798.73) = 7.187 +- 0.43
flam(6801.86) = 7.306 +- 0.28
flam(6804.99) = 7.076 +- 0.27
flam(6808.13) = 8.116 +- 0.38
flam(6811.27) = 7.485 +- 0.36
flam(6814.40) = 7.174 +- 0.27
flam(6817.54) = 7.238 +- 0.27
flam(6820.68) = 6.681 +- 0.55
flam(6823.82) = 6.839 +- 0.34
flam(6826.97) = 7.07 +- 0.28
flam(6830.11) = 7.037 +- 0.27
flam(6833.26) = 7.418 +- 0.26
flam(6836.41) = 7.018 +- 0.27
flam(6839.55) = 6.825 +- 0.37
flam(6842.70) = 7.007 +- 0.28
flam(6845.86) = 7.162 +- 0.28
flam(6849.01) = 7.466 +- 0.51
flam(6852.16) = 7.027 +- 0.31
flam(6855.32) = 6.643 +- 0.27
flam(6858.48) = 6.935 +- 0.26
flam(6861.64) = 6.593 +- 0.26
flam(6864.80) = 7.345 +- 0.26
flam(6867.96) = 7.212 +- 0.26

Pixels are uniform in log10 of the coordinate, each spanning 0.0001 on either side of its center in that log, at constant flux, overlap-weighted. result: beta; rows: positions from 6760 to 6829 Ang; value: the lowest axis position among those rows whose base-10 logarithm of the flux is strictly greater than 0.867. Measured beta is 6770.61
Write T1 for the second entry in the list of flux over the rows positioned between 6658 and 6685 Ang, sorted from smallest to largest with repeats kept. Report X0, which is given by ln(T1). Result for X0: 1.929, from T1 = 6.883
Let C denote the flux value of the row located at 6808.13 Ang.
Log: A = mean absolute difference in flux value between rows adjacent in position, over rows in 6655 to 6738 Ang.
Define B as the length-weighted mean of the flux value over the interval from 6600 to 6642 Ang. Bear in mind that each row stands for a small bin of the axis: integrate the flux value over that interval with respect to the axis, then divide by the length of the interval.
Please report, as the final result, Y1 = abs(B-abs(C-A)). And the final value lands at 0.36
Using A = 0.47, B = 7.29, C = 8.116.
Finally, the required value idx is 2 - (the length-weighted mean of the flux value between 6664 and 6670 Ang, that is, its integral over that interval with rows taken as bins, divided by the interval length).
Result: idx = -5.0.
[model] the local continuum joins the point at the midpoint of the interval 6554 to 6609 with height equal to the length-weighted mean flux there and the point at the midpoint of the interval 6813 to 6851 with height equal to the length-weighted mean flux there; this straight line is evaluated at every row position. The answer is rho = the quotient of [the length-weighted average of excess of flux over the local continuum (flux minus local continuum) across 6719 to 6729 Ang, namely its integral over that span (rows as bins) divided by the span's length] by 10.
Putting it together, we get 0.02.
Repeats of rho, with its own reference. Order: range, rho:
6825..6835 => 0.01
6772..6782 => -0.01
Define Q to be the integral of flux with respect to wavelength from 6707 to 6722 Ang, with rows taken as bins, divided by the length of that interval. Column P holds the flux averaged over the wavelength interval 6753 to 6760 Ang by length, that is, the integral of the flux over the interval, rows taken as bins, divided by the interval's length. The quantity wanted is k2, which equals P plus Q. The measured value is 14.9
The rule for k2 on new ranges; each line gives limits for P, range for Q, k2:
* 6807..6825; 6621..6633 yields 14.6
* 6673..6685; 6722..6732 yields 14.6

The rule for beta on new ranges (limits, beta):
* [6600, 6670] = 6604.32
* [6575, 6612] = 6583.06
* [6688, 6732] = 6696.19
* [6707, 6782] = 6711.63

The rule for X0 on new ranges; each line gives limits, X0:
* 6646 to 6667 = 1.889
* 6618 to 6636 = 1.975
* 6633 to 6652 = 1.948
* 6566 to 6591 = 1.937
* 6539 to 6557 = 1.962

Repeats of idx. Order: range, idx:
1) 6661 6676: -5.1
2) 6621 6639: -5.3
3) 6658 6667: -4.9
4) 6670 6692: -5.4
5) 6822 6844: -5.0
